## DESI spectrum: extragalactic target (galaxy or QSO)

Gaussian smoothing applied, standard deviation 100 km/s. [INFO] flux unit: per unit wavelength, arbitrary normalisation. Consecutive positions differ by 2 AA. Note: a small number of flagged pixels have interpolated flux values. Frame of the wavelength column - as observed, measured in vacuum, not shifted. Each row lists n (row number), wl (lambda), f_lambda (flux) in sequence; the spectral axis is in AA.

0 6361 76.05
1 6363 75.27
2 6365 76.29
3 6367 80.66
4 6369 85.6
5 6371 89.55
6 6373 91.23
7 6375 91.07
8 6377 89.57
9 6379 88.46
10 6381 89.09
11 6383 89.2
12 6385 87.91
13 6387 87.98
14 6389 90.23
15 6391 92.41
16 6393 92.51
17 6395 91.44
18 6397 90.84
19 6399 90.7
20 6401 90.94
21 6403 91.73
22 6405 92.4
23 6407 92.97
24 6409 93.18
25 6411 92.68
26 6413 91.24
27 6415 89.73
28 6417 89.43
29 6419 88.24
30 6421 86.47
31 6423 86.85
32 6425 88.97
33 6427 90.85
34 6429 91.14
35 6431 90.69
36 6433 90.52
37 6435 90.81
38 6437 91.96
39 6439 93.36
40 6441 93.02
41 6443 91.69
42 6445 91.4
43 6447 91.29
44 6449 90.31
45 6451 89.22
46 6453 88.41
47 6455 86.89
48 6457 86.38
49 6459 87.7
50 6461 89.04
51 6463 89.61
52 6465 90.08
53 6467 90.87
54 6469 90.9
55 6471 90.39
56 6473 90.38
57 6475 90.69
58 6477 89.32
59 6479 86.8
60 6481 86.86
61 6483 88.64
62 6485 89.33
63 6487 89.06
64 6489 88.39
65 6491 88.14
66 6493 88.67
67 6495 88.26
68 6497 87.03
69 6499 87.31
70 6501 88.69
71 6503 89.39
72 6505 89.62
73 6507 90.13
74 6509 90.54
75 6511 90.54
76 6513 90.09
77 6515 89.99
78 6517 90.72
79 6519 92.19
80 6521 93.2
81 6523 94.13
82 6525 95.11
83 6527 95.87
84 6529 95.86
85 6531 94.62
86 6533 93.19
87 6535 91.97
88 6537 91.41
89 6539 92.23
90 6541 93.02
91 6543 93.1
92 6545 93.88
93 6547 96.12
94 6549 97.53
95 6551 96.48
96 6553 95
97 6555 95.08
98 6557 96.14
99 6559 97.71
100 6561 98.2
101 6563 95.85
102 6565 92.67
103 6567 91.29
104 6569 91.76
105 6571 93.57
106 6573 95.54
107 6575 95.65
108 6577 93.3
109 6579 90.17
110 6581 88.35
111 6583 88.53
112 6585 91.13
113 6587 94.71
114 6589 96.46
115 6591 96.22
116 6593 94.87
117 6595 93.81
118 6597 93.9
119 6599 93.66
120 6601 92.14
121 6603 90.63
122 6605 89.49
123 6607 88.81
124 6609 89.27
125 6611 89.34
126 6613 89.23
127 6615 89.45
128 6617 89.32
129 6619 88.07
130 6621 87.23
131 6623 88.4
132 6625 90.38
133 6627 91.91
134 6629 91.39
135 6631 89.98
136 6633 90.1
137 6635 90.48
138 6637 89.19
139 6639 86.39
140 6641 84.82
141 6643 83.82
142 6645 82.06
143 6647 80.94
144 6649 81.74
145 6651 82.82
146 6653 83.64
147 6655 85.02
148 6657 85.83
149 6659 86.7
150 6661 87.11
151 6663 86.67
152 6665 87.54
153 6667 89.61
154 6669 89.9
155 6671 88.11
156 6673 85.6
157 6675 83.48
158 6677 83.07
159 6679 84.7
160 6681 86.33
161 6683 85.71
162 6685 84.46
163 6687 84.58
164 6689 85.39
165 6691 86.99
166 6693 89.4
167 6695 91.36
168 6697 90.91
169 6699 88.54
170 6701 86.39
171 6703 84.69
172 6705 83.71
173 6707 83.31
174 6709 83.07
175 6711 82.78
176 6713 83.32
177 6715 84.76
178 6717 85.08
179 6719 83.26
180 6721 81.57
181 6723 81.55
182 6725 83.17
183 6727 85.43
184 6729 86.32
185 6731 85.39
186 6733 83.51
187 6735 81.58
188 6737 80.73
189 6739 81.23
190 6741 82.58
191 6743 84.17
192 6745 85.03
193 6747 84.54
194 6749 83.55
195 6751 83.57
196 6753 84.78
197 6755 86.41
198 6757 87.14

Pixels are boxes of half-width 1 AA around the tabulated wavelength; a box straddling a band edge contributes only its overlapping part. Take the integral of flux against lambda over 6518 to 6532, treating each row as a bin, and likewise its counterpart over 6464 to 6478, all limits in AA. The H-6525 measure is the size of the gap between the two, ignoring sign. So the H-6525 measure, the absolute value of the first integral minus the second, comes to 57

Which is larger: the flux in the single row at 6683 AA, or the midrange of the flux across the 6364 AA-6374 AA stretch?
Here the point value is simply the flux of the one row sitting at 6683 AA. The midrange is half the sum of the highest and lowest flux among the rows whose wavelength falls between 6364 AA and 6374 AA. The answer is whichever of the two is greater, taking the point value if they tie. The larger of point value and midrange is 86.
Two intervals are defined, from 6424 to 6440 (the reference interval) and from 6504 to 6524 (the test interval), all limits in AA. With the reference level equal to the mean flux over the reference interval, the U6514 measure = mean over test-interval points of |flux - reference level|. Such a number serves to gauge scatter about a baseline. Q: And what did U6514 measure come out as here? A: 1.2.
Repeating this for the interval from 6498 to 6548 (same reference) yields 2.1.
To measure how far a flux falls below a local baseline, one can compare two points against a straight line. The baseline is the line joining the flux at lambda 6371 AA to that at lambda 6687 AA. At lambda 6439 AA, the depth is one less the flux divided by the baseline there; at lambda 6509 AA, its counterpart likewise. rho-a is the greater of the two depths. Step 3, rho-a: -0.04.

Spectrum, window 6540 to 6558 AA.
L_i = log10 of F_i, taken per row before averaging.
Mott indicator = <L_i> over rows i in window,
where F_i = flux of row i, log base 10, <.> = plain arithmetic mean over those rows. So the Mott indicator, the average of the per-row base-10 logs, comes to 1.98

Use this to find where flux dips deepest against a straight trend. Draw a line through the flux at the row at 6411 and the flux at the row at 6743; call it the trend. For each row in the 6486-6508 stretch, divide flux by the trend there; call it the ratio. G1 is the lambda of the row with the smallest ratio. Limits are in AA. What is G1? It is 6497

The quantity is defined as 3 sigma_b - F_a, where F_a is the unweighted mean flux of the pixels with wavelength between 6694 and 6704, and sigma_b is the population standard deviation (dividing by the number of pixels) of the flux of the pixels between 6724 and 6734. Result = -84.7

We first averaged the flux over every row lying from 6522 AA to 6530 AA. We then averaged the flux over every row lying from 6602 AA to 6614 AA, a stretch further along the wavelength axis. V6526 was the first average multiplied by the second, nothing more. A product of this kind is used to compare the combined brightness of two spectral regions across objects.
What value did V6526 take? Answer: 8521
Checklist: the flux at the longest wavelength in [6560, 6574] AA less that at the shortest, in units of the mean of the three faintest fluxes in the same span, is -0.029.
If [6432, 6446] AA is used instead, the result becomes 0.010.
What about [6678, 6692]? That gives 0.027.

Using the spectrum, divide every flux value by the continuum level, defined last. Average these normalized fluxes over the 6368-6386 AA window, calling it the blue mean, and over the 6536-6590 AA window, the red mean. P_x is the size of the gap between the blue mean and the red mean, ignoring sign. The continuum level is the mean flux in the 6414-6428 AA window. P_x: 0.054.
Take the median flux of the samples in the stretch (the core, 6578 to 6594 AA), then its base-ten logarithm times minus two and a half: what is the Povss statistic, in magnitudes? -4.92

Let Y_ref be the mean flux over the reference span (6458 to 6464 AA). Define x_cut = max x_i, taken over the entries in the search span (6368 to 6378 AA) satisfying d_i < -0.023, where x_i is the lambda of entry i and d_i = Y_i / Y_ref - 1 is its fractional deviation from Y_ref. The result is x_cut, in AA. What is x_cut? 6369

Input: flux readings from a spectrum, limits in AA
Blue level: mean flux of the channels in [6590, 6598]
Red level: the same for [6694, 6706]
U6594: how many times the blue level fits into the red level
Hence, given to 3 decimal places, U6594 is 0.925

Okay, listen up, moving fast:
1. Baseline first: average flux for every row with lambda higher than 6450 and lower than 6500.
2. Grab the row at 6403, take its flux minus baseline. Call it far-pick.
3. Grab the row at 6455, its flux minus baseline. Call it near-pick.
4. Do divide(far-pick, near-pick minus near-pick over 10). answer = -1.8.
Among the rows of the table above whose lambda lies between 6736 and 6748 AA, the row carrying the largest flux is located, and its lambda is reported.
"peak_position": 6745 AA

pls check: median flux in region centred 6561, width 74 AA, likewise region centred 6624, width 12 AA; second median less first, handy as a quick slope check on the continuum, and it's -5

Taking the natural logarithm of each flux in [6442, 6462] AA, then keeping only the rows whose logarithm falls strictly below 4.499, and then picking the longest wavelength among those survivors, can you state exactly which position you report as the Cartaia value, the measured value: 6461 AA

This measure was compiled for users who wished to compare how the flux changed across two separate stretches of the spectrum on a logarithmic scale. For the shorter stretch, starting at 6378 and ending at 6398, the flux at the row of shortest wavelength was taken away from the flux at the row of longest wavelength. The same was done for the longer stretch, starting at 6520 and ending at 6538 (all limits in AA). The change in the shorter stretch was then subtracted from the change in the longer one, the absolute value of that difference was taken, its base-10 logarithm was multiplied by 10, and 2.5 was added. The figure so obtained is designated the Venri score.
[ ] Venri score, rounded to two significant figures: 8.7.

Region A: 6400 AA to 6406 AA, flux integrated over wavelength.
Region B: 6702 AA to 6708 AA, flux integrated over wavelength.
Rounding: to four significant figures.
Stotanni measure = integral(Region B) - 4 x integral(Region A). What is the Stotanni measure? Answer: -1697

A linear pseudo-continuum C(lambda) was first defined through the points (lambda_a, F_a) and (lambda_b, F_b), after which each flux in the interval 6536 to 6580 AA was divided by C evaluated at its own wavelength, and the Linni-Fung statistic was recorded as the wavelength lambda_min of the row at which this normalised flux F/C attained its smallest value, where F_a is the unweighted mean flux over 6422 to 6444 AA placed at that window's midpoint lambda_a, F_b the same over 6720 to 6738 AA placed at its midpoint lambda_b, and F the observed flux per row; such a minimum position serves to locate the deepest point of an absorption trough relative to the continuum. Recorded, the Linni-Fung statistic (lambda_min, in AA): 6579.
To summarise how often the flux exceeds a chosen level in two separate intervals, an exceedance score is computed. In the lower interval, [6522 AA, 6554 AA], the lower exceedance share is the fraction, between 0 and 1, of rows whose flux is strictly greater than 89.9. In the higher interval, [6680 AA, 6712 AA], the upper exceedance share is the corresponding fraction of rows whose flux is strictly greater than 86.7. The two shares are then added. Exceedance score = 1.31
